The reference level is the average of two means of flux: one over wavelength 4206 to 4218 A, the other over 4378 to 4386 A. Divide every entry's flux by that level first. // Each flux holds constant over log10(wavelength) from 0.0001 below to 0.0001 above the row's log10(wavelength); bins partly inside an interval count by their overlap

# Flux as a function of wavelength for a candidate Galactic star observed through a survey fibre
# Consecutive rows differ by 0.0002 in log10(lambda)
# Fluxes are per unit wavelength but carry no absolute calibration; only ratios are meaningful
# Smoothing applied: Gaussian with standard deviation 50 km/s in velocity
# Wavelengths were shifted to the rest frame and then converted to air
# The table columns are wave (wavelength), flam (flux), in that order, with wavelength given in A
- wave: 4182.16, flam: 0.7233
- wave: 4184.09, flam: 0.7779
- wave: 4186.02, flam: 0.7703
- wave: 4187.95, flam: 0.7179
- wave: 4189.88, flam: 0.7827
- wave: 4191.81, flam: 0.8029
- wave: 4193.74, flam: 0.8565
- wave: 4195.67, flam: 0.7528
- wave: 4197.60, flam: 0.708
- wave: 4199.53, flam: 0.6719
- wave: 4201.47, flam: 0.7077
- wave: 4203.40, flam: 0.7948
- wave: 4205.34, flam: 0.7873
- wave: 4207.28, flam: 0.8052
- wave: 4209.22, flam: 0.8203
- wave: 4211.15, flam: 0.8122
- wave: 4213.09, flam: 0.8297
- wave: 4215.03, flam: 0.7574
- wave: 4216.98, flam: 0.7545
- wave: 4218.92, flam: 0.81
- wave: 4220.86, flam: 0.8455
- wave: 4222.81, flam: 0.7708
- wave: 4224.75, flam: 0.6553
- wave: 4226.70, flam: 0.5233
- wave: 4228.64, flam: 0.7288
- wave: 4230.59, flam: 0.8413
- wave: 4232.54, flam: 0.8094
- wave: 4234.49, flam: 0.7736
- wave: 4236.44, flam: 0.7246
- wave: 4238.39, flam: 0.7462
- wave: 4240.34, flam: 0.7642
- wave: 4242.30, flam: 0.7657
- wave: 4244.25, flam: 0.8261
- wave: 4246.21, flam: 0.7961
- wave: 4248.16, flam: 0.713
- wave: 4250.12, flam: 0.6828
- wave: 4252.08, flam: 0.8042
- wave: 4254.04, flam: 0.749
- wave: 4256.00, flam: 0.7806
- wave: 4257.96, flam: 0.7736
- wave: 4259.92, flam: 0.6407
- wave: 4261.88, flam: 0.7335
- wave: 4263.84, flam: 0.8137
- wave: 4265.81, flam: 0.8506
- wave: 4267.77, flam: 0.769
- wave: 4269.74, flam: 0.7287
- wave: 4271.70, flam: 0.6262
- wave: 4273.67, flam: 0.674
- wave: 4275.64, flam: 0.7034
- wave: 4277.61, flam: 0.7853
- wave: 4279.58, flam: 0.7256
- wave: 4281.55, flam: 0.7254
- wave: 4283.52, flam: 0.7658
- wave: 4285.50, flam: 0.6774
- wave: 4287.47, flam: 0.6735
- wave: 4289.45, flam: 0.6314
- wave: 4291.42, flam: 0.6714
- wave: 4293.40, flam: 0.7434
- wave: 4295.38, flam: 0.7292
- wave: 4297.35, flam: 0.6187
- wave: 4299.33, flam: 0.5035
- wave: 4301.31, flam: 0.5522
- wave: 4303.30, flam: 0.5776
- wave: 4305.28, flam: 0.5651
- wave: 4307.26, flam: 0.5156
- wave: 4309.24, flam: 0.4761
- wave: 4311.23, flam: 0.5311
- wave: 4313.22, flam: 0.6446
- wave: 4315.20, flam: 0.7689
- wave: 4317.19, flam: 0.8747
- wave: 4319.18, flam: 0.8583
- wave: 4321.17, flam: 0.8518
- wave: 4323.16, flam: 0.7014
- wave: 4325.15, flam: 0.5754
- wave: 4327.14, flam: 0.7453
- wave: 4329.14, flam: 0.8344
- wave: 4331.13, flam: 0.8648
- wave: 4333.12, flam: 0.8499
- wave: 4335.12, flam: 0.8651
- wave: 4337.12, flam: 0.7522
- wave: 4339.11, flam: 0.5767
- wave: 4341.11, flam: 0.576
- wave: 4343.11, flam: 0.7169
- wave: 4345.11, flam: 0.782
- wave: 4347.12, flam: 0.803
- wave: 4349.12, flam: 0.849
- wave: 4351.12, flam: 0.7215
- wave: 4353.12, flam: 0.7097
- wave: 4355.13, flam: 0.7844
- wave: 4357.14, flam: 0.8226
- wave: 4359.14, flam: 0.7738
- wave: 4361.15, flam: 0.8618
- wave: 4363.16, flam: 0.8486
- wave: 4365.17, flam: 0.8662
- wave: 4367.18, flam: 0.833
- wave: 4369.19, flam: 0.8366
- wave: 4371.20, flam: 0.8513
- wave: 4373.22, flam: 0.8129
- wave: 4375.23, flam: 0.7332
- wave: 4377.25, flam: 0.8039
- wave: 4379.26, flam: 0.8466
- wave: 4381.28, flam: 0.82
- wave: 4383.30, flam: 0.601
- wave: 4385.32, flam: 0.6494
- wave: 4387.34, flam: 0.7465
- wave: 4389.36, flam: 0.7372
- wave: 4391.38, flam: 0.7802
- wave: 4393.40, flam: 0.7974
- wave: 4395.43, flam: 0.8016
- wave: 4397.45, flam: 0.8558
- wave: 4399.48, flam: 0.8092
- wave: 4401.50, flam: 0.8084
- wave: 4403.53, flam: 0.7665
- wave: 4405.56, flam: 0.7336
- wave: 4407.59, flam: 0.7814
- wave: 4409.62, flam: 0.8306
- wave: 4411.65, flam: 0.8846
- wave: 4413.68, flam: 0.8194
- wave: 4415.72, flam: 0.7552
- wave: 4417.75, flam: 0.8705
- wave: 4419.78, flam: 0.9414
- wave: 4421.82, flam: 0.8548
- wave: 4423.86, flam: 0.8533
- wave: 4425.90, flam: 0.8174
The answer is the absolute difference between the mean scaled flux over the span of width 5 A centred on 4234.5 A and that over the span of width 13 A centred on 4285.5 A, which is 0.096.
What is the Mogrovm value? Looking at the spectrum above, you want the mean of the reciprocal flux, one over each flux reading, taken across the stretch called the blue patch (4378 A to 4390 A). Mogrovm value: 1.38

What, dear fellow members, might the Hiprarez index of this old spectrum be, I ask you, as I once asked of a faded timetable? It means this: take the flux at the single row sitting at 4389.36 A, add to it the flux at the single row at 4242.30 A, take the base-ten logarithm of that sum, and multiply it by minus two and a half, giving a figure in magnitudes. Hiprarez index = -0.44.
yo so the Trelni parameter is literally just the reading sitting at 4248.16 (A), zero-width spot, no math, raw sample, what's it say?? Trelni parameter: 0.713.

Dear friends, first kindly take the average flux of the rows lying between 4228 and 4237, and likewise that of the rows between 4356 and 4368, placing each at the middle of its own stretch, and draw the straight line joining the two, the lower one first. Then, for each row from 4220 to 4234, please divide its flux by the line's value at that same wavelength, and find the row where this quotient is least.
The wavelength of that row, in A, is 4226.70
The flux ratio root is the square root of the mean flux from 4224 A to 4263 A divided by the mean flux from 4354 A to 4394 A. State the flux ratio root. 0.97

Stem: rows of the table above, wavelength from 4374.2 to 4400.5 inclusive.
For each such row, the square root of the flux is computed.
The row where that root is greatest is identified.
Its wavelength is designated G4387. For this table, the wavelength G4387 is 4397.45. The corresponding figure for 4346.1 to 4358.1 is 4349.12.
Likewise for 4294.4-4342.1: 4317.19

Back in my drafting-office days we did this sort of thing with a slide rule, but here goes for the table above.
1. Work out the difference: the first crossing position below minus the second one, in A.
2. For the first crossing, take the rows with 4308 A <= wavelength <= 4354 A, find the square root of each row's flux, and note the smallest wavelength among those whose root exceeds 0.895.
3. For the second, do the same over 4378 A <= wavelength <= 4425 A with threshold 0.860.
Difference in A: -62.1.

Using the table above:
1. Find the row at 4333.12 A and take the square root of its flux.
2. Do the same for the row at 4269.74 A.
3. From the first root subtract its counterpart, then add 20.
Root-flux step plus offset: 20.1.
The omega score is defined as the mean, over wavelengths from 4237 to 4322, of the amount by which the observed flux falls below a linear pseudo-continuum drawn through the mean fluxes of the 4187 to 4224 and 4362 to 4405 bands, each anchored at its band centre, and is 0.076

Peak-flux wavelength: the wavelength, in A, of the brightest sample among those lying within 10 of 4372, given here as 4365.17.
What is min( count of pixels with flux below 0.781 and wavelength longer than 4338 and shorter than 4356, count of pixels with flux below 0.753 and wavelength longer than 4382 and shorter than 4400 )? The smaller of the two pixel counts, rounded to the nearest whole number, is 4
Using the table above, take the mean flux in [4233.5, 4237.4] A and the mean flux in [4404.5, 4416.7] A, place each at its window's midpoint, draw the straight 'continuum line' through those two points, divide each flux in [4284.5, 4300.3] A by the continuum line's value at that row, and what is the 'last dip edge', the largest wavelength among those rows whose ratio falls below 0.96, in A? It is 4299.33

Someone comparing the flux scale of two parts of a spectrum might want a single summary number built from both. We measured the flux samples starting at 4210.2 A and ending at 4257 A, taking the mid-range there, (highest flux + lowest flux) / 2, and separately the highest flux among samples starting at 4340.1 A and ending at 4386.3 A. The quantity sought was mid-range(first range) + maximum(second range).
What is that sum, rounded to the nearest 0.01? 1.55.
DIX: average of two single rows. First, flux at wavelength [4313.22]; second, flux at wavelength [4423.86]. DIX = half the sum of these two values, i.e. 0.75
